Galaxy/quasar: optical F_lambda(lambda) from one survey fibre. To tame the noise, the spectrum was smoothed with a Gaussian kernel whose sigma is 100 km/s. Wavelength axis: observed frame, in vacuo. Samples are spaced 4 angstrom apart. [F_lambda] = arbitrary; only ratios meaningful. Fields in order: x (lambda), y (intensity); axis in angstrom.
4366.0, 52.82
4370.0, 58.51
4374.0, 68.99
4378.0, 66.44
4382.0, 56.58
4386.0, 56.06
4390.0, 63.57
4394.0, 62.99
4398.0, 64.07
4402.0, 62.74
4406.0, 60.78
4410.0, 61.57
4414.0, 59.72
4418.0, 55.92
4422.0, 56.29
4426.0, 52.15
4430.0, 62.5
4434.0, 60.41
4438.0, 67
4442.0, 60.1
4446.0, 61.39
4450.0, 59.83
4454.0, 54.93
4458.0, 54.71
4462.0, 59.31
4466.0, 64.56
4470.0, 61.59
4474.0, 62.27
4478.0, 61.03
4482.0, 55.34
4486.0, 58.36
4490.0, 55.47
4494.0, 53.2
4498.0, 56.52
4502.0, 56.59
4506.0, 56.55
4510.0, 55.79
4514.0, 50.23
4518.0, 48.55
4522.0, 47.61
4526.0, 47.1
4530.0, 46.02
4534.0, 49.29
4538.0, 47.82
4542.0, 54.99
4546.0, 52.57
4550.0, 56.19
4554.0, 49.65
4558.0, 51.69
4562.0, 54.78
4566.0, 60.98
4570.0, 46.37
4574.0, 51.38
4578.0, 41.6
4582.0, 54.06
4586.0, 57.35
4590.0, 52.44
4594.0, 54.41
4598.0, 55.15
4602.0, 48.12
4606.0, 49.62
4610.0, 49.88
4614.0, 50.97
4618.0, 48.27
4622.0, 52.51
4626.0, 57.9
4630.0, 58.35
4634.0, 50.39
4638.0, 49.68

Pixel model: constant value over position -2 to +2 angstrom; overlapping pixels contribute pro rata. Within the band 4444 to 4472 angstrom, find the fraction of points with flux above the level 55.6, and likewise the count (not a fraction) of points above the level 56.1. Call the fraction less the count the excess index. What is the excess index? -4.3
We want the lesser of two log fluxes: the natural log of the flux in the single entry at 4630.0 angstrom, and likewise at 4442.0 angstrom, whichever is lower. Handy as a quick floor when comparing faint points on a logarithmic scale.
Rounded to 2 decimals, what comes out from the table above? 4.07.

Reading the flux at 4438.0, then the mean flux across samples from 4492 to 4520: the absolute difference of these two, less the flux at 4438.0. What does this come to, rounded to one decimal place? -53.9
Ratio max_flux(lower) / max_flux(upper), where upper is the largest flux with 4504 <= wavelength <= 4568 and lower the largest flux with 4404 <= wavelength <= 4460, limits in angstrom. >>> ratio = 1.10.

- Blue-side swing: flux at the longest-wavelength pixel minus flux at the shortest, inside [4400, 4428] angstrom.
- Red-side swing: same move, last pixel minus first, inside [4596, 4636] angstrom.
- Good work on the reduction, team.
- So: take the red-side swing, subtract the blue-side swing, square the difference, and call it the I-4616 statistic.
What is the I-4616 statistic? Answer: 34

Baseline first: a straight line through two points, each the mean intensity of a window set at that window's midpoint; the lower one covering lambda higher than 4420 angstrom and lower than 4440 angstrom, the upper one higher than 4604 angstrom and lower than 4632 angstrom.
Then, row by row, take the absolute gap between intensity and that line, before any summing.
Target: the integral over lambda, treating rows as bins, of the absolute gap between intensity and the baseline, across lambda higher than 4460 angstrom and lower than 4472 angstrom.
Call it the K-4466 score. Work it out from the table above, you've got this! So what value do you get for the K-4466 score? 42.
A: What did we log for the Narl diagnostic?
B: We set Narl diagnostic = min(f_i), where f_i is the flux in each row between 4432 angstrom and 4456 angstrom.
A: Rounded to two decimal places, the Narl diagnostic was 54.93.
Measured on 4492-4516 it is 50.23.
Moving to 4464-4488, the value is 55.34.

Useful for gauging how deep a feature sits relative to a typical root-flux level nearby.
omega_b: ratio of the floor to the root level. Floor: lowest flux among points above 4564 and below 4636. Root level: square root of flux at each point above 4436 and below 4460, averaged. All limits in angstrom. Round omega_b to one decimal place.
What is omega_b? 5.4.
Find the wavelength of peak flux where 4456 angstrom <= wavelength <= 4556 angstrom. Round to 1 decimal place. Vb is 4466.0 angstrom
